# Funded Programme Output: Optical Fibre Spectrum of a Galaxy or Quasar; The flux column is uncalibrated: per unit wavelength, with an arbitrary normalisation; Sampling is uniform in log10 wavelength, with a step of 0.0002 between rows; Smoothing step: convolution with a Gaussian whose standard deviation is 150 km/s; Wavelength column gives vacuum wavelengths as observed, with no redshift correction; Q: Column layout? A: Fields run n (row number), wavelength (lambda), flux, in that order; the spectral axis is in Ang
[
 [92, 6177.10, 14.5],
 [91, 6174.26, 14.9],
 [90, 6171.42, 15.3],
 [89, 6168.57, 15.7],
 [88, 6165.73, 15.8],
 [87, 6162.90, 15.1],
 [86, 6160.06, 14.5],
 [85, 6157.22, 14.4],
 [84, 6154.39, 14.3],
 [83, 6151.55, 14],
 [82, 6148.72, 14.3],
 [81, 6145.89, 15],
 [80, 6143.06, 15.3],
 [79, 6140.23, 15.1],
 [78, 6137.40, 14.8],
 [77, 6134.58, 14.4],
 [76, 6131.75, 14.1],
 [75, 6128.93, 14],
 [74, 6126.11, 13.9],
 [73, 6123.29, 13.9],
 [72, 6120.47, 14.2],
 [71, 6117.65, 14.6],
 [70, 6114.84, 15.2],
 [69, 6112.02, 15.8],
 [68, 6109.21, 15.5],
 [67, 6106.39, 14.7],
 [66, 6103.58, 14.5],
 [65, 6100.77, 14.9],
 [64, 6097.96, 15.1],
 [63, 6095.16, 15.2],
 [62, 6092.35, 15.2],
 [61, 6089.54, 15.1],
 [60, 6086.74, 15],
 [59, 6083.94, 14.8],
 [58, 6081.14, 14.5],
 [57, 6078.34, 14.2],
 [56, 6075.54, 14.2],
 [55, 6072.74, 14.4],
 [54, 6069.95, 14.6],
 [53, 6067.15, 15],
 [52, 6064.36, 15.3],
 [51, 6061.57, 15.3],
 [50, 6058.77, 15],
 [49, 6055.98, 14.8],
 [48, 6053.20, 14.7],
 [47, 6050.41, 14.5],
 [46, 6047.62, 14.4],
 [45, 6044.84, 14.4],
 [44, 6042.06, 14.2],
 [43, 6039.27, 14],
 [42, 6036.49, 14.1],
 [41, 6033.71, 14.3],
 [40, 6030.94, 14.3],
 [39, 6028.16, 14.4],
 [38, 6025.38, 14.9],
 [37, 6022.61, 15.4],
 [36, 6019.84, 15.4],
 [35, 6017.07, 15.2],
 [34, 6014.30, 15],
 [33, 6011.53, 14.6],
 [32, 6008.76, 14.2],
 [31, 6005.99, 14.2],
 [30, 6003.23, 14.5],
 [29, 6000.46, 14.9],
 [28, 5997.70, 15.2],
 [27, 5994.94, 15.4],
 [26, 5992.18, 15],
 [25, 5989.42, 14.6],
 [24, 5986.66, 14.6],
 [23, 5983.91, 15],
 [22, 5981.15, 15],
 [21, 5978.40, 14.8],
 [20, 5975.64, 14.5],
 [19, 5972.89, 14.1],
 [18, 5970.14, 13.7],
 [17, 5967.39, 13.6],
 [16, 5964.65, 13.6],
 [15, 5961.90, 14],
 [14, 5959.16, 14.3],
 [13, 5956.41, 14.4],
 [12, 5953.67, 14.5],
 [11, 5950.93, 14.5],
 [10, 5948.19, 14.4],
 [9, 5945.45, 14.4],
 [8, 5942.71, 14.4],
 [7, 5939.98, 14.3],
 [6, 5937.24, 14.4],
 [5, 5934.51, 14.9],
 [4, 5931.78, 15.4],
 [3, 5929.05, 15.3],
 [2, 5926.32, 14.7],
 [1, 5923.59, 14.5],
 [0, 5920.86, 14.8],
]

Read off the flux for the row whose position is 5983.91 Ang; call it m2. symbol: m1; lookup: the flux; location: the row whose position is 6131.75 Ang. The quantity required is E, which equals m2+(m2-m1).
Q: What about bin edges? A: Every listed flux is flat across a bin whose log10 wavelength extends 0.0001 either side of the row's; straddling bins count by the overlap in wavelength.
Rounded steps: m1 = 14.1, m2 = 15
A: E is 15.9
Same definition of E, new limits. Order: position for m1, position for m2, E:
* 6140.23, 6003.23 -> 13.9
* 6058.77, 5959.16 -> 13.6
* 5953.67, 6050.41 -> 14.5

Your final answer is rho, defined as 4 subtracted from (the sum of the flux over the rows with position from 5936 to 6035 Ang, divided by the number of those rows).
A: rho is 10.6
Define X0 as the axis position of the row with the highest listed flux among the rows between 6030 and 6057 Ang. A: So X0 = 6055.98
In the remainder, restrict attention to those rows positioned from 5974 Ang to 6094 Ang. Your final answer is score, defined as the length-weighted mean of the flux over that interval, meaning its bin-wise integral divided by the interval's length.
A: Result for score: 14.7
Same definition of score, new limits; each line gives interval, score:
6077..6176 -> 14.8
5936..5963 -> 14.4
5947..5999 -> 14.5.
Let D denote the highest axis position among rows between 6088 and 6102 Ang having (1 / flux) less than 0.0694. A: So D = 6100.77 Ang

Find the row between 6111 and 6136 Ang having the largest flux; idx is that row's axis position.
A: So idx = 6112.02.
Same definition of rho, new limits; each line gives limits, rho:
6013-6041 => 10.7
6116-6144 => 10.4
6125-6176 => 10.7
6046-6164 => 10.7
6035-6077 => 10.6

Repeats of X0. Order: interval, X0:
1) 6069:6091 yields 6089.54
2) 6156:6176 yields 6165.73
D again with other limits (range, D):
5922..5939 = 5934.51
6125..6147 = 6145.89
